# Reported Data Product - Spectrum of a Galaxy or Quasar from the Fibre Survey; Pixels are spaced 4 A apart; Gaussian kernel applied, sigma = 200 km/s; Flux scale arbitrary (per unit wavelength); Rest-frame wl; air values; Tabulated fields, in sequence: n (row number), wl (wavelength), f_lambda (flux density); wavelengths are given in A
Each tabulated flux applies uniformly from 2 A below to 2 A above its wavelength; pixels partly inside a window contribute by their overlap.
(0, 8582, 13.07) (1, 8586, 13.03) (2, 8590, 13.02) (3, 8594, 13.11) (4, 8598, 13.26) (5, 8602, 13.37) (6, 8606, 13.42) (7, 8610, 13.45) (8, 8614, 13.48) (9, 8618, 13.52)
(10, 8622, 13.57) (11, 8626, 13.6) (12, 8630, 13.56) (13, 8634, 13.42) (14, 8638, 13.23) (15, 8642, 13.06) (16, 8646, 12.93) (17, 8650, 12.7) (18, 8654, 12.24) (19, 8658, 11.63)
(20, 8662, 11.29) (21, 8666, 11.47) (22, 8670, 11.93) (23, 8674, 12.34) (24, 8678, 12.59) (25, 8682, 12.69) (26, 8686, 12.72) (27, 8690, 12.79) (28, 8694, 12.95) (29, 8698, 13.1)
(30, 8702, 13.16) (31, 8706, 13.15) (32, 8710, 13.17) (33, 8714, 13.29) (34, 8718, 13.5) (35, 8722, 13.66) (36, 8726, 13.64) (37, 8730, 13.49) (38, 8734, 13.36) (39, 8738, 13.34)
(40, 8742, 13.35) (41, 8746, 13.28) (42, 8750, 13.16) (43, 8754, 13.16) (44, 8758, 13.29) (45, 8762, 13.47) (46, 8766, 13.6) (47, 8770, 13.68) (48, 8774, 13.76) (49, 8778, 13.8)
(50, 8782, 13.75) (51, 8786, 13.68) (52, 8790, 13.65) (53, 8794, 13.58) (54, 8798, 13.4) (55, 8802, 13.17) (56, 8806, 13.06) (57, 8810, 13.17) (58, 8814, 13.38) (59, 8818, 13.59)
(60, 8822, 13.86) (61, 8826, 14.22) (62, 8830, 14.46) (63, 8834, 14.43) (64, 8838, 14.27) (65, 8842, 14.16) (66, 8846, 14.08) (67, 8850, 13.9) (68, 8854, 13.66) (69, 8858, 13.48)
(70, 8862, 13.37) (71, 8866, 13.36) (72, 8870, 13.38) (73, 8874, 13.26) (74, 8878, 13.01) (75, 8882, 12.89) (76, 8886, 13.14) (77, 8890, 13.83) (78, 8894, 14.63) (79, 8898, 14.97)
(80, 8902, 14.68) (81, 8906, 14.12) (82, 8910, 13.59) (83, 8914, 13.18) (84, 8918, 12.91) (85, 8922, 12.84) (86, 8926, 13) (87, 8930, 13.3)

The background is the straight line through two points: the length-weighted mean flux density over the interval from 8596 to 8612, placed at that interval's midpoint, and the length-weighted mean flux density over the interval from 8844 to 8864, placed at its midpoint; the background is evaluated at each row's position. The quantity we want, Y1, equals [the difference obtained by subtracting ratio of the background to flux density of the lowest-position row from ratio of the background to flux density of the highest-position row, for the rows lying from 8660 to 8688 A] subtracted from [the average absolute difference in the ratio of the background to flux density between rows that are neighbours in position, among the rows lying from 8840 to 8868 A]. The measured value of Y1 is 0.14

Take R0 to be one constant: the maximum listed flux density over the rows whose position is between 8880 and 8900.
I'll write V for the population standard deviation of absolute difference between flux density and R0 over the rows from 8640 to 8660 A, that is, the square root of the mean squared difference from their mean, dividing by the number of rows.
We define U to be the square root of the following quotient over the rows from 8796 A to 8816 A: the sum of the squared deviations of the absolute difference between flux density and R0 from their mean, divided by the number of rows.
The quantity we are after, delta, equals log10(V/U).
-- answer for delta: 0.6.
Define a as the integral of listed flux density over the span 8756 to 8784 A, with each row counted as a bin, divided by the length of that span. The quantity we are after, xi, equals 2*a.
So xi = 27.2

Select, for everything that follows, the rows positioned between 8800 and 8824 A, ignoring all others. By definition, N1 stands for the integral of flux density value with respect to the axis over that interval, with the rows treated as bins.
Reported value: 321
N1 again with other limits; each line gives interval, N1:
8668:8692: 300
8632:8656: 310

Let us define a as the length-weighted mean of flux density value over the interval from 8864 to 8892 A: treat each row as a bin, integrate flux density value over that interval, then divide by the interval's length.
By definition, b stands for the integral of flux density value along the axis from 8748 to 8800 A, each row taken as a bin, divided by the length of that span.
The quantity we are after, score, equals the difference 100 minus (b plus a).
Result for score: 73.2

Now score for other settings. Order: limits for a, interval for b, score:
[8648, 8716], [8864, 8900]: 73.9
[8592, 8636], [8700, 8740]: 73.2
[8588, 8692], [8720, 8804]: 73.6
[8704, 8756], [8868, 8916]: 72.9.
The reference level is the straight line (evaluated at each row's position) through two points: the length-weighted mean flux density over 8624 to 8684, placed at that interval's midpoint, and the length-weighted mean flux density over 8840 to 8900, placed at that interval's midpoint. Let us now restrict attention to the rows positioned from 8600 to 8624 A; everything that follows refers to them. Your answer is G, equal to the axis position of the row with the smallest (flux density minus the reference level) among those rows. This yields 8602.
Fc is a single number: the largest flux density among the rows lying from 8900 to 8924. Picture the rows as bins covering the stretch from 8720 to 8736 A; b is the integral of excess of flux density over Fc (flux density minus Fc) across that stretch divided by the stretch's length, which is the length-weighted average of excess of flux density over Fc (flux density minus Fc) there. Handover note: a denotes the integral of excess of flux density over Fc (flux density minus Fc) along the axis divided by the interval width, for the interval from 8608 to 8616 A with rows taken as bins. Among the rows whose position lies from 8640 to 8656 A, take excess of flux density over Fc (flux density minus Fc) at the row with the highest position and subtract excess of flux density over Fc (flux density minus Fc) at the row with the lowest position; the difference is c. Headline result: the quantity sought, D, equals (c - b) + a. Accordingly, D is -0.9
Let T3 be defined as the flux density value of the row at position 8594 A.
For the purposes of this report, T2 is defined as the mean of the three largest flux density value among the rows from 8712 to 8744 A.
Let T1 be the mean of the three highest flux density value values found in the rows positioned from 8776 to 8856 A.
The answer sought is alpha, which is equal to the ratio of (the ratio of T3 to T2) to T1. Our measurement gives 0.0670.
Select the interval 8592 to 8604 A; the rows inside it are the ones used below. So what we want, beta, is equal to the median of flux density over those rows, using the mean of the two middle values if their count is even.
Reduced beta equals 13.3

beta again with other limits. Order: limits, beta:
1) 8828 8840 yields 14.4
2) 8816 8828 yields 13.9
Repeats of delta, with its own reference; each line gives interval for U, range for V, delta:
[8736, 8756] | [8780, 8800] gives 0.2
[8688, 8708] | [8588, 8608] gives 0.0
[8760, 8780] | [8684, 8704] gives 0.2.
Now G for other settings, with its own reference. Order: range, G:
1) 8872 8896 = 8882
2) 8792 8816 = 8806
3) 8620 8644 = 8642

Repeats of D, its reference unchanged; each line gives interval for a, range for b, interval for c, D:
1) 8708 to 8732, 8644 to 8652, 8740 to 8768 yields 0.9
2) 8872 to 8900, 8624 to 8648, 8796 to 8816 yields 0.4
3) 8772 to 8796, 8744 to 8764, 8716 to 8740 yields 0.3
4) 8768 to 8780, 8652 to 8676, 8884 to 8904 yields 3.5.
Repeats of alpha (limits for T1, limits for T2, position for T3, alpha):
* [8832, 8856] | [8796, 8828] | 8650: 0.0640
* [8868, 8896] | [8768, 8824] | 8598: 0.0689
